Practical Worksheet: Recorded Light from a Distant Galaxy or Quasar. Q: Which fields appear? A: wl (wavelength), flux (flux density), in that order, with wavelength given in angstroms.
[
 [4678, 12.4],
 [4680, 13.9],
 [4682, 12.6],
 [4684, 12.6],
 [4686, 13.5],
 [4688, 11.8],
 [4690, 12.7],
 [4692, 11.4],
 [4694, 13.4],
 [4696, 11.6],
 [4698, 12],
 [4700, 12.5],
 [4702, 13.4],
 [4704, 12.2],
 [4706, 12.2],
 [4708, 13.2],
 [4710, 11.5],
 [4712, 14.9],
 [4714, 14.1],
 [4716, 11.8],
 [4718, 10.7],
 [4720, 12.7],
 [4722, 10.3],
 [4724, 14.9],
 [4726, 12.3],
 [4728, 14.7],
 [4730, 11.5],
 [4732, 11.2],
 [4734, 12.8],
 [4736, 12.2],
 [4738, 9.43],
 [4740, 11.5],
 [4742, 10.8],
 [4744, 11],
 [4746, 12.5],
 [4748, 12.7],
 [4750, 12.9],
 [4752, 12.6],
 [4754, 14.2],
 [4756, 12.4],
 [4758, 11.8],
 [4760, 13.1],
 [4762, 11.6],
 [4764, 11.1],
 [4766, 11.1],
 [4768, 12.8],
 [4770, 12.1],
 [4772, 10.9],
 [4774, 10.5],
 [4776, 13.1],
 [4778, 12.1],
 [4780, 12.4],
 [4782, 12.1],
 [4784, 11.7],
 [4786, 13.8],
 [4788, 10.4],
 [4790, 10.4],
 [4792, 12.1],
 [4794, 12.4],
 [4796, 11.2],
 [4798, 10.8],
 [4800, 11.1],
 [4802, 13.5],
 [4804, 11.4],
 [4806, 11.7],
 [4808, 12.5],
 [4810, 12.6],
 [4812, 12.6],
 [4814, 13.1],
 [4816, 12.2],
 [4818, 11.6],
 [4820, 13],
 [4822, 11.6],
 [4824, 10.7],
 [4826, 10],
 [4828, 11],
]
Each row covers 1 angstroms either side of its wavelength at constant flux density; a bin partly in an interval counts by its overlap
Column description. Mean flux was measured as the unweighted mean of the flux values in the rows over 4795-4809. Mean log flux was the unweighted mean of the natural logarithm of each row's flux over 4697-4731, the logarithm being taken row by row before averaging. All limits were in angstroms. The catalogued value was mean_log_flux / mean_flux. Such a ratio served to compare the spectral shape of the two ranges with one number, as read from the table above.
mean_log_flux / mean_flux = 0.216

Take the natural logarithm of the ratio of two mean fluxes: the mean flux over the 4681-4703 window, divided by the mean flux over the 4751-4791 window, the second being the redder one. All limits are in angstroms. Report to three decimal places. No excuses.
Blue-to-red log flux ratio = 0.040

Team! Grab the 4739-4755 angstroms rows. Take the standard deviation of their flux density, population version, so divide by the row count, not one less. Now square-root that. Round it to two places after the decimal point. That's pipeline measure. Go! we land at 1.03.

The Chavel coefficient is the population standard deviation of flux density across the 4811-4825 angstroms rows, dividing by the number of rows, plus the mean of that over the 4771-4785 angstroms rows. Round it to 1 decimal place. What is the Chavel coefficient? 12.6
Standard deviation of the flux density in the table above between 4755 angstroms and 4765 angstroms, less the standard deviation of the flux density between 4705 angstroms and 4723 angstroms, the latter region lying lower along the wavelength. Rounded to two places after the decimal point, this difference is -0.74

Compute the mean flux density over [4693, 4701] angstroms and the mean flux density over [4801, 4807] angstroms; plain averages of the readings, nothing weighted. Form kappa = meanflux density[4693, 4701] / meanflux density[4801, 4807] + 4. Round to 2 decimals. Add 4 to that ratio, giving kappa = 5.01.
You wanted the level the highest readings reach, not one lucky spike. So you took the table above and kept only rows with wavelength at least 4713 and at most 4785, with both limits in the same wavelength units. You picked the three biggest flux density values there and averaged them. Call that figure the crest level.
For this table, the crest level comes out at 14.6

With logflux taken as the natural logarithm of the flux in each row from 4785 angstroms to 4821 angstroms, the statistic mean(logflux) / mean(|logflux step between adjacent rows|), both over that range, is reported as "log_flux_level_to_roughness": 31.0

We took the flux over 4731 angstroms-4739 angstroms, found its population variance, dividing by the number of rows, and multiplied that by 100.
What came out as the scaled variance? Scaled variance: 163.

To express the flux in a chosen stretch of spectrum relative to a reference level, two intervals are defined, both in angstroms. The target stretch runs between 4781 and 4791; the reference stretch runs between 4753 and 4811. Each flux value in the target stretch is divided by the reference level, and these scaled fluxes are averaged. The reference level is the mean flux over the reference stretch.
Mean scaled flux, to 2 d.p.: 0.98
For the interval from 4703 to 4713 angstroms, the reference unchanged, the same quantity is 1.07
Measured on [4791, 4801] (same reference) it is 0.96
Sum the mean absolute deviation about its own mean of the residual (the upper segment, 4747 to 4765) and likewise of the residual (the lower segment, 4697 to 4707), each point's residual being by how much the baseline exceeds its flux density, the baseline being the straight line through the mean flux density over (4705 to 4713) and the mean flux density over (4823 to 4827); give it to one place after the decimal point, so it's 1.0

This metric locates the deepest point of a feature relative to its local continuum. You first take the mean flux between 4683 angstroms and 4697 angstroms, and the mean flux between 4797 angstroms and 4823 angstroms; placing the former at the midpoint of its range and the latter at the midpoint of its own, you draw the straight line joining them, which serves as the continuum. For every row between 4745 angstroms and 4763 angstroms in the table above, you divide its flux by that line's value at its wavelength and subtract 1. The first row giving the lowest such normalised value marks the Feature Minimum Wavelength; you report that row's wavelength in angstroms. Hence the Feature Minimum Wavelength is 4762 angstroms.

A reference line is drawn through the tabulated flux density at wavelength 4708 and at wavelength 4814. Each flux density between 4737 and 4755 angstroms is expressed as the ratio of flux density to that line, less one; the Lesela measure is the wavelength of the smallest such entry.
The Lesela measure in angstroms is 4738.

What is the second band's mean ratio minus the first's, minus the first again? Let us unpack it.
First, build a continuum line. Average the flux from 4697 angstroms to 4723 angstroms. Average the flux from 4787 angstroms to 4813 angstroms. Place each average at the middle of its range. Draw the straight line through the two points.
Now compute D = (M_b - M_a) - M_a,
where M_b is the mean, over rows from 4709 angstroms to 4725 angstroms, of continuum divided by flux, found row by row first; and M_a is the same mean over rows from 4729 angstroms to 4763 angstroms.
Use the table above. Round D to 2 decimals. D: -1.04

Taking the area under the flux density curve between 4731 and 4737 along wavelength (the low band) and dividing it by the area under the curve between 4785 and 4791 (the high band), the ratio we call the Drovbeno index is 1.05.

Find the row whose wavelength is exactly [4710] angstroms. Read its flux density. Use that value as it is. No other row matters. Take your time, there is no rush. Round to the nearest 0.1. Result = 11.5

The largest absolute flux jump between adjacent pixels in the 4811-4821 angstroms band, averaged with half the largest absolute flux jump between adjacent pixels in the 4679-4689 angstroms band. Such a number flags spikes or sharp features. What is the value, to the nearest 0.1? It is 1.1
